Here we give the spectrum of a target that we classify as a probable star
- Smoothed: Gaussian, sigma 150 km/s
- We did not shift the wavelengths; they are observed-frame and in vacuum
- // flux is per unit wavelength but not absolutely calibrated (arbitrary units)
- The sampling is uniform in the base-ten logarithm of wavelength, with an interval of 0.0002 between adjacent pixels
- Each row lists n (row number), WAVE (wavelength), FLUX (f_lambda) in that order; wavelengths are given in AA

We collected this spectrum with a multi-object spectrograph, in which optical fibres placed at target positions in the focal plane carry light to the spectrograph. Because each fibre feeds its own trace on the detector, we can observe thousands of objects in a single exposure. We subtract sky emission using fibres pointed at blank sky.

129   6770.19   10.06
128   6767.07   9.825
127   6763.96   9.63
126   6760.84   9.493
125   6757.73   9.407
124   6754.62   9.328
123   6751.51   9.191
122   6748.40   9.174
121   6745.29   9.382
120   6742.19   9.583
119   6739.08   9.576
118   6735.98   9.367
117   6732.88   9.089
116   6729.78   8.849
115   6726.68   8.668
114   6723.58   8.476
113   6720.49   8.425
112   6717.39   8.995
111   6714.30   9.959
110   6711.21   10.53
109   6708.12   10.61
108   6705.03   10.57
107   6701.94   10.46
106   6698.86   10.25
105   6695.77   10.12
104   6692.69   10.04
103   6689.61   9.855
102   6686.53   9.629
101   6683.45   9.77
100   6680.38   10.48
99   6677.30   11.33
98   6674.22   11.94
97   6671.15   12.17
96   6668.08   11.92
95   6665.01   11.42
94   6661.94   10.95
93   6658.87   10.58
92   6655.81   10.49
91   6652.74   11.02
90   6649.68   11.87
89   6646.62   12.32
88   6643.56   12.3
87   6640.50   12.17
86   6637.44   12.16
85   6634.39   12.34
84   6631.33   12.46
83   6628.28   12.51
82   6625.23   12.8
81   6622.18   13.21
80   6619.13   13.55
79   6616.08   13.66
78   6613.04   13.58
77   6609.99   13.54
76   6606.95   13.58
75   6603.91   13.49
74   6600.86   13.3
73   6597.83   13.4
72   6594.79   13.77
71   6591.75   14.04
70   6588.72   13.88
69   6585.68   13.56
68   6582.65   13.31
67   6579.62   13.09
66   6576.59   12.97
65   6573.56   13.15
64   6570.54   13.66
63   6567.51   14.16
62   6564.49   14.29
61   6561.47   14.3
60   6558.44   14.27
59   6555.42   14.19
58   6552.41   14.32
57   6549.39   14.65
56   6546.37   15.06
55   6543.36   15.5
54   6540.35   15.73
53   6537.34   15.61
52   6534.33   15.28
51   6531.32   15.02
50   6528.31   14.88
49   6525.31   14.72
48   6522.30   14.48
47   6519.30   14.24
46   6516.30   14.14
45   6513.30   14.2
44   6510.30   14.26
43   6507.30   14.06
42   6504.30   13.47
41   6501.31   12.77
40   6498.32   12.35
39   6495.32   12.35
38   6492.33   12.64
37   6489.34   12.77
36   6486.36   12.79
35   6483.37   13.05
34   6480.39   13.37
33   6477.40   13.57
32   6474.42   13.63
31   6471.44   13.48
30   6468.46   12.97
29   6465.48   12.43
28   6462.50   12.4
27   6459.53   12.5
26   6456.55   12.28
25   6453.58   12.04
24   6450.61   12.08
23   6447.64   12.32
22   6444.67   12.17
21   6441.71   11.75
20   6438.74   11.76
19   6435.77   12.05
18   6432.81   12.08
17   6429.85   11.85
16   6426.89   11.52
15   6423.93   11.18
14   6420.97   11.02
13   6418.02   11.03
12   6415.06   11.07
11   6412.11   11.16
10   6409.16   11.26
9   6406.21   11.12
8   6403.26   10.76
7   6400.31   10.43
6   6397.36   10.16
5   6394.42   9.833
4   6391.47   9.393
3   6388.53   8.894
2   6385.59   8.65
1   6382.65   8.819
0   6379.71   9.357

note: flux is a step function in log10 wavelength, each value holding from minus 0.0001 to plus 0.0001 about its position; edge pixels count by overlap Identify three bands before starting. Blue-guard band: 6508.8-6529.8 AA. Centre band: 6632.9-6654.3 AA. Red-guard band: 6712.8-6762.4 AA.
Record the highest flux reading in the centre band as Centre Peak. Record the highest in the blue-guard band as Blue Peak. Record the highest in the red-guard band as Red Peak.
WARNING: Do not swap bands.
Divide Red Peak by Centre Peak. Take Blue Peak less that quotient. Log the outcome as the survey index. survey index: 14.1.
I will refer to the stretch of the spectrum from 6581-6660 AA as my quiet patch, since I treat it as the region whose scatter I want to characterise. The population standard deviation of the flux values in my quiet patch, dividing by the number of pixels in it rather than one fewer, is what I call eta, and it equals 0.98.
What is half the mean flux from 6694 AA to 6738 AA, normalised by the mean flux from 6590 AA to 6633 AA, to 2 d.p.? 0.36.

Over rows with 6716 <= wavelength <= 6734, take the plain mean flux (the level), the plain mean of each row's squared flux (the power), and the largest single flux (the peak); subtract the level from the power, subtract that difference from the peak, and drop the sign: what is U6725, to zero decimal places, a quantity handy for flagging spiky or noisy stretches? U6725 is 59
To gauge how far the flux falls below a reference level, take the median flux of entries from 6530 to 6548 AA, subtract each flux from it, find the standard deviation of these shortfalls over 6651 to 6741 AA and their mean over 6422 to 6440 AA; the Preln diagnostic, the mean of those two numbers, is 2.3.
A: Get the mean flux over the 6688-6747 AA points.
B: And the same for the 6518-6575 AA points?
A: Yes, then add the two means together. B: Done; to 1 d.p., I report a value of 24.2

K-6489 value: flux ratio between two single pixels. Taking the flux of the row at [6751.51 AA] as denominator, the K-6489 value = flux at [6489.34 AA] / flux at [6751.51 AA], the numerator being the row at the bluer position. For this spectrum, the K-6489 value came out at 1.4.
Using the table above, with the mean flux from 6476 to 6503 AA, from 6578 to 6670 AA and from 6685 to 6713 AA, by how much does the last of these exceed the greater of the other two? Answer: -2.6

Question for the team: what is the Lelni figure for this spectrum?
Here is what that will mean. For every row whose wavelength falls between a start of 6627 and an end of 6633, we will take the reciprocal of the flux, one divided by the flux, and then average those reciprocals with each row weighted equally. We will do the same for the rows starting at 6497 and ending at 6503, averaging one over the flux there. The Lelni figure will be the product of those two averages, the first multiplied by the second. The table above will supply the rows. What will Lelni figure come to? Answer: 0.0064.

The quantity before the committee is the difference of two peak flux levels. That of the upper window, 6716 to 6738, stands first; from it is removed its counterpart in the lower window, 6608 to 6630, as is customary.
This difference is -4.3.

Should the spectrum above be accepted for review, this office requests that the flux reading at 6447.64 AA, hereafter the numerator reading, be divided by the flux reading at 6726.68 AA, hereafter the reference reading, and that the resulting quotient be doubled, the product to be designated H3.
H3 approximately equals 2.8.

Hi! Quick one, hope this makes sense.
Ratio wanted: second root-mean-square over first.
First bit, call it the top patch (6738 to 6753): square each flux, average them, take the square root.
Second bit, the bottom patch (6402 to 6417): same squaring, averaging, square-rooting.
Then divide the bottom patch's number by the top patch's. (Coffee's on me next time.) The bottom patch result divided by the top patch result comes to 1.18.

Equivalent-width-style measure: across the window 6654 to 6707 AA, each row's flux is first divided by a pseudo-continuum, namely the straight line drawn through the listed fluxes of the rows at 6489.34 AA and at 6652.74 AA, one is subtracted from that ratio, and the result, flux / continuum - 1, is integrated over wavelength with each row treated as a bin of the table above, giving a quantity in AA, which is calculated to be 0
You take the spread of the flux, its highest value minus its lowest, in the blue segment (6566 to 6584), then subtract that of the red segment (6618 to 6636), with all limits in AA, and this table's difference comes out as 0.0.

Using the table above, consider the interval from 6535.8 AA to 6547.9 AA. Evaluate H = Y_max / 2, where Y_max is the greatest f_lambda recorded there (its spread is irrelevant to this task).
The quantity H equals 7.9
